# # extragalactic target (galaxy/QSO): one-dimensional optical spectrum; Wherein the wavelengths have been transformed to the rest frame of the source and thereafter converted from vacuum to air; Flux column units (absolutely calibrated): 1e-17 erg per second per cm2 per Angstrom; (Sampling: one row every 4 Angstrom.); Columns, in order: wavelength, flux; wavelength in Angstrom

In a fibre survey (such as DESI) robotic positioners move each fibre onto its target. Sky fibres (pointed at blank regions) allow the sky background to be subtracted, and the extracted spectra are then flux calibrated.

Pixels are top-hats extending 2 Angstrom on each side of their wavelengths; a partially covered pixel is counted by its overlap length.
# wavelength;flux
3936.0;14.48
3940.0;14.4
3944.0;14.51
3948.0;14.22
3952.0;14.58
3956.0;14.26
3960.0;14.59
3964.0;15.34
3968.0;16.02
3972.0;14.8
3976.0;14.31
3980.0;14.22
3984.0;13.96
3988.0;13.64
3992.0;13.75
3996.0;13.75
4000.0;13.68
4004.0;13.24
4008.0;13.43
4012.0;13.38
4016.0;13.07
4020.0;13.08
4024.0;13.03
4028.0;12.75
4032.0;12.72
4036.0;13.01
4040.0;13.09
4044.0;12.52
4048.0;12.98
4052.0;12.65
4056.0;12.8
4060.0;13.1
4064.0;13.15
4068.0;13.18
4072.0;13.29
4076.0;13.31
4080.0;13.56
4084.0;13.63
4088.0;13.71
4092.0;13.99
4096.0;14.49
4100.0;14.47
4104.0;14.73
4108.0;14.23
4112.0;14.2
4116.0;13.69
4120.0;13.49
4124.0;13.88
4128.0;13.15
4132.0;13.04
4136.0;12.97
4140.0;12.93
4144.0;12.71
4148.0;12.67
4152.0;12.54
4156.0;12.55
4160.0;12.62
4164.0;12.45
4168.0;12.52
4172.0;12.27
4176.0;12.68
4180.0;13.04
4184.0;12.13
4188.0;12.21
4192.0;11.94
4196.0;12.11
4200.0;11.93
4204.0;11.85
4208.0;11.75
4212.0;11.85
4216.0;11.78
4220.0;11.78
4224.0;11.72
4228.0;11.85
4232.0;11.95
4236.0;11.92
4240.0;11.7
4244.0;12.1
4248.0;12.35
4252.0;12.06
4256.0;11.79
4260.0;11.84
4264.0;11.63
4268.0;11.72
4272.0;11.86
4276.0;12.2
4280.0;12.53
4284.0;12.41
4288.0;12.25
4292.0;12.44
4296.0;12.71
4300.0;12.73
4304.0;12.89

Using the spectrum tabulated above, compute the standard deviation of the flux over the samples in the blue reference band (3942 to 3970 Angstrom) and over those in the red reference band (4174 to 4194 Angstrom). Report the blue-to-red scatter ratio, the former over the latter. 1.5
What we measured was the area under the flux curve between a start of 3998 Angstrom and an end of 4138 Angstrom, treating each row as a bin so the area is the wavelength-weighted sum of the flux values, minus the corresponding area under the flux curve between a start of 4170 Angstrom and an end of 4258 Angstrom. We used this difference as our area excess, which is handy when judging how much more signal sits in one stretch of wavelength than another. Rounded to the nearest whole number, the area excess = 816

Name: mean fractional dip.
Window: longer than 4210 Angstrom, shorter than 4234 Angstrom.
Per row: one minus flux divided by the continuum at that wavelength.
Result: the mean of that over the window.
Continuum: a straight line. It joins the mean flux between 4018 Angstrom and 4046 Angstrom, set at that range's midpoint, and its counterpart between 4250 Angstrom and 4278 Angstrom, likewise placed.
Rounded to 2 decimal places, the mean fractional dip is 0.02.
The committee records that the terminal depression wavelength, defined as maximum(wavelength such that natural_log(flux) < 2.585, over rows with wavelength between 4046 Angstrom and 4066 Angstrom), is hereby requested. 4064.0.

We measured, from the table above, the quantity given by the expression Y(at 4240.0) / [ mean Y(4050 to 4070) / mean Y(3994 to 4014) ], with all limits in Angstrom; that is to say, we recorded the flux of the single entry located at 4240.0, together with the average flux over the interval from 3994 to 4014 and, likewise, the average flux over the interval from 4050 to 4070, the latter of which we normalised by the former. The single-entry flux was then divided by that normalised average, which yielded 12.2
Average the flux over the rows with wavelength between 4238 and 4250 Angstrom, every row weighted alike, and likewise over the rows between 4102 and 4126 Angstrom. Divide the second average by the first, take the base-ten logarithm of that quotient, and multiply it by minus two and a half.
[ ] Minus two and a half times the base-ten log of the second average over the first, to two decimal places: -0.17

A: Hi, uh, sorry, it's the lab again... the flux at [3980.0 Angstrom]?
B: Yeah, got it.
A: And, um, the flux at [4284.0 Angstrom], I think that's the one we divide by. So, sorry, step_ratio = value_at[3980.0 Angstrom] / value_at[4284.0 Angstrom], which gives 1.15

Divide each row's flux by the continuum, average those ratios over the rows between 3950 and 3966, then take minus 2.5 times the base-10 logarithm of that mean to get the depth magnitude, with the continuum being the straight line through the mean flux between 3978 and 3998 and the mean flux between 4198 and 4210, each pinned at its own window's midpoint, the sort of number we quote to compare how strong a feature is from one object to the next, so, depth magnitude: -0.04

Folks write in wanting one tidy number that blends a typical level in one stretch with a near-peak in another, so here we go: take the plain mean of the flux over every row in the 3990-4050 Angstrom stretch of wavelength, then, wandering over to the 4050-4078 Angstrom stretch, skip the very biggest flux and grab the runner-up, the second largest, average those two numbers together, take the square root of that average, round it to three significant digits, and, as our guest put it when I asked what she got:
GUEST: 3.64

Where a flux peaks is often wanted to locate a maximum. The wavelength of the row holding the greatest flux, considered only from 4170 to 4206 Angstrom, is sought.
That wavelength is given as 4180.0 Angstrom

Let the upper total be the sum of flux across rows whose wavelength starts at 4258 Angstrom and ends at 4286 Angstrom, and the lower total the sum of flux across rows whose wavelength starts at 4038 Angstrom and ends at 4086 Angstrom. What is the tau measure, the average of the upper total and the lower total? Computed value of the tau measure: 121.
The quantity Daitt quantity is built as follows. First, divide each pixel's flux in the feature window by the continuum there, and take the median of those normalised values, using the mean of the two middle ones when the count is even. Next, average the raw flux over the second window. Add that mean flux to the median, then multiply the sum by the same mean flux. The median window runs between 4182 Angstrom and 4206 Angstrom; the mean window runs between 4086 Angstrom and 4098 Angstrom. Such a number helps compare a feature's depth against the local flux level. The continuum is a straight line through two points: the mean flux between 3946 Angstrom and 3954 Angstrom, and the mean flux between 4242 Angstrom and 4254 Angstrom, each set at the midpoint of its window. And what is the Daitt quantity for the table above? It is 211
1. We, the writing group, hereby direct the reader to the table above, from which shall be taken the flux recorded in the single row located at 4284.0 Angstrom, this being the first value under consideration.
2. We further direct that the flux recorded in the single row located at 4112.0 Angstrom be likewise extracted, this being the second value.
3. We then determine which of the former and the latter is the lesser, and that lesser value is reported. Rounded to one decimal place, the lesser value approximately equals 12.4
